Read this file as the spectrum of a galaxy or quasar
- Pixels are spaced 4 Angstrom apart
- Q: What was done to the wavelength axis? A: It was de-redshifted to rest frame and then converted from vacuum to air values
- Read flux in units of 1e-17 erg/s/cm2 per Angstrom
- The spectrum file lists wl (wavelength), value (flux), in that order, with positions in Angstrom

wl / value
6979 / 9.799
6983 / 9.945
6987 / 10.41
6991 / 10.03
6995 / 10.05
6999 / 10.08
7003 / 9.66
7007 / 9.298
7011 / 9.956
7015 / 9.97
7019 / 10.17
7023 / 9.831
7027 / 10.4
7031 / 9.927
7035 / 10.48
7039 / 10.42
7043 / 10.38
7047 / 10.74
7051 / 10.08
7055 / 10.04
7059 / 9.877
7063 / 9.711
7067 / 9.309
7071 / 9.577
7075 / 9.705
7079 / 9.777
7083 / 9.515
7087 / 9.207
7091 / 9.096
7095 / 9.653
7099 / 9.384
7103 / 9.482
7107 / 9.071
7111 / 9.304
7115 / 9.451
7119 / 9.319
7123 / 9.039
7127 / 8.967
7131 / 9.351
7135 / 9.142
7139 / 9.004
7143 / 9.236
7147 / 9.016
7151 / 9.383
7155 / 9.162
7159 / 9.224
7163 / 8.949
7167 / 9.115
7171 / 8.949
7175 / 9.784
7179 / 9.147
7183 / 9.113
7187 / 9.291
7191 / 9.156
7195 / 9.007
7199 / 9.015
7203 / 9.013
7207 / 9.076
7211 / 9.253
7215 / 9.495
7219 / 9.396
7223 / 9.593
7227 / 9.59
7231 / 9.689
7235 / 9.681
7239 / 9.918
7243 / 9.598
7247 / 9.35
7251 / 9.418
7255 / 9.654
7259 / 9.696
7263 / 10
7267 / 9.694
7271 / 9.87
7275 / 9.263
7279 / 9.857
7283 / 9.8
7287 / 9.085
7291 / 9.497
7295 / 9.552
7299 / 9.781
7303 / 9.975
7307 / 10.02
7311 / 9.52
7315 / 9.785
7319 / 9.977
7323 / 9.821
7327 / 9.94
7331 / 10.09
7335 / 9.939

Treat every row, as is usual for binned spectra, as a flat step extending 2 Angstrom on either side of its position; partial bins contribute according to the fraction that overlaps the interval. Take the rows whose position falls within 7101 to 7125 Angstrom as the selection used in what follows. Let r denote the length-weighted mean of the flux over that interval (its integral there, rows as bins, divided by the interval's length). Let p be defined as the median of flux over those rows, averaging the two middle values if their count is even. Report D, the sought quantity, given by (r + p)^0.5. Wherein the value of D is 4.31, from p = 9.31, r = 9.3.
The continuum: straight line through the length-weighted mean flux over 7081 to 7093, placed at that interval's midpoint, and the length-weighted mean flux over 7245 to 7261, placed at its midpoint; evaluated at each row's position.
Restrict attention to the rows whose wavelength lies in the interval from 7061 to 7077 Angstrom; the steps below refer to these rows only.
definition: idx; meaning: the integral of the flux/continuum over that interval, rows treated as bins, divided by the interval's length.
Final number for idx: 1.04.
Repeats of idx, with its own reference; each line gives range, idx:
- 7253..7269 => 1.02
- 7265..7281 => 1.01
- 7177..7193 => 0.97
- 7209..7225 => 1.00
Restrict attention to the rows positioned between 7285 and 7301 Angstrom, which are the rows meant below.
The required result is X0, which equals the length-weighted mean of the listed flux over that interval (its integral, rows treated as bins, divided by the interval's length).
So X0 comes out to 9.48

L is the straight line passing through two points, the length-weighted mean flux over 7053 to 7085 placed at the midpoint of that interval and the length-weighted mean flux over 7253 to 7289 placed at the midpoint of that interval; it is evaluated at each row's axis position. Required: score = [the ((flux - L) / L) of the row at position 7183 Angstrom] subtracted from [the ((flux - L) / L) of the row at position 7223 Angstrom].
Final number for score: 0.05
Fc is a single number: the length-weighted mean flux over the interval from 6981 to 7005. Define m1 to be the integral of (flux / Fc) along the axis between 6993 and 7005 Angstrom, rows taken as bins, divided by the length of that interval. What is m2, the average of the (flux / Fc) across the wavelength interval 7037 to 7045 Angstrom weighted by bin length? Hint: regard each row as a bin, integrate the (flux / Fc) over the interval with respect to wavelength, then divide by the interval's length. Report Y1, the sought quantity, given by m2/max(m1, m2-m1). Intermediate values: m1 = 0.99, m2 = 1.04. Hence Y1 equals 1.05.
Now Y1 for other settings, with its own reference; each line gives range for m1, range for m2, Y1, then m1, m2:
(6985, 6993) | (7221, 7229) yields 0.94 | 1.02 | 0.96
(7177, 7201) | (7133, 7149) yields 1.00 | 0.91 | 0.91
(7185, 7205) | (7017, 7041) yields 1.12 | 0.91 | 1.02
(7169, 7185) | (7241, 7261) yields 1.03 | 0.92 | 0.95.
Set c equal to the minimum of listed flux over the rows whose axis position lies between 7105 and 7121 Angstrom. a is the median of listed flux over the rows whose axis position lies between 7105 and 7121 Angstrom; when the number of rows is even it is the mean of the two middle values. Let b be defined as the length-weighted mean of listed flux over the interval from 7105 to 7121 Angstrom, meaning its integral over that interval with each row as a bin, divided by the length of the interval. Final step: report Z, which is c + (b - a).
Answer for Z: 9.0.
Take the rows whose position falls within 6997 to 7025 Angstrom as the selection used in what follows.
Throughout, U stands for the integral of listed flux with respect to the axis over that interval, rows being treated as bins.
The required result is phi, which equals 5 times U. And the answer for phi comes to 1379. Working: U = 276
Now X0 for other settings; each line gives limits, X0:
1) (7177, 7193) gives 9.18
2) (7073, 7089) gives 9.55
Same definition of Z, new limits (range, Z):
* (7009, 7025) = 9.8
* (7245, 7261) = 9.3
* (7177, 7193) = 9.1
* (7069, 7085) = 9.5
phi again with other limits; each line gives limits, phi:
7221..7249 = 1348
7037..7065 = 1425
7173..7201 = 1290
